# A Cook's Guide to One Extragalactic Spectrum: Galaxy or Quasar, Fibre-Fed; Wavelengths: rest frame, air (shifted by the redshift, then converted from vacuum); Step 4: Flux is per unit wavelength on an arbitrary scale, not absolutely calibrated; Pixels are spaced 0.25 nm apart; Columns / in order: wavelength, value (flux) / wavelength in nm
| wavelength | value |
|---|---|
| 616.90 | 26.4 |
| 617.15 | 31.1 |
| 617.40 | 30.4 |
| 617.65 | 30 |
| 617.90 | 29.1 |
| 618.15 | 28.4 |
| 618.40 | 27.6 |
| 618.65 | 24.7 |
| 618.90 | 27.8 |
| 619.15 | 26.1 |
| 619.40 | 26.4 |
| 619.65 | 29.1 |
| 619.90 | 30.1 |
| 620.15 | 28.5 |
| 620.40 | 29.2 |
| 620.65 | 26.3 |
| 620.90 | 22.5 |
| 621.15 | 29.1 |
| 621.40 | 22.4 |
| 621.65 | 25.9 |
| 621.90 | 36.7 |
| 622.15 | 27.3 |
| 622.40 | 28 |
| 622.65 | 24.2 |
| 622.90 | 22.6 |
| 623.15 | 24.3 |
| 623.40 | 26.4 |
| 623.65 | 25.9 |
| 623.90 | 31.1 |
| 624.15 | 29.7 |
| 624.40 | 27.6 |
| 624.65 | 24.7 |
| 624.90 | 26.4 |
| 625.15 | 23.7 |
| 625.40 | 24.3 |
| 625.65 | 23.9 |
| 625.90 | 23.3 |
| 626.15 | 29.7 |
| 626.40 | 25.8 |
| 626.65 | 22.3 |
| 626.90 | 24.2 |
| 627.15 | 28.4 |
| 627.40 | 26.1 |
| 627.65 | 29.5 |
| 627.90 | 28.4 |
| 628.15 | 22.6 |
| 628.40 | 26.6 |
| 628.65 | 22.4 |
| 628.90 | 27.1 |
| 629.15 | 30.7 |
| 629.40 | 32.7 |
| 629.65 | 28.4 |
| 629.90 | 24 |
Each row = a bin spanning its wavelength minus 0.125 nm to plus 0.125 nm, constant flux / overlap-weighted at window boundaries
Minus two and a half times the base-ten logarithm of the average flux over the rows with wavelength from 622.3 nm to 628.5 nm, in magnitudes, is -3.54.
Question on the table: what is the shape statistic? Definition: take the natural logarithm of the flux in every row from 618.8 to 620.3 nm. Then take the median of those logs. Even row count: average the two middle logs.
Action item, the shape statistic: 3.34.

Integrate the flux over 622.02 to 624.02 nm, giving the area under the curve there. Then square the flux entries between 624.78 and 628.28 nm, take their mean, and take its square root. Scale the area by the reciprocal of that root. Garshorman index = 2.04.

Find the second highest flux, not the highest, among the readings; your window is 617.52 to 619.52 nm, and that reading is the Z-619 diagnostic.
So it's 29.1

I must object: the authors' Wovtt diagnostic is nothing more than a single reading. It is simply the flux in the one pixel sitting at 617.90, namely 29.1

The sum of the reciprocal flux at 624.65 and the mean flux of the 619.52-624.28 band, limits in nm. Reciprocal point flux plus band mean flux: 27.37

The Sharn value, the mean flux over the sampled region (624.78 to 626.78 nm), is 24.9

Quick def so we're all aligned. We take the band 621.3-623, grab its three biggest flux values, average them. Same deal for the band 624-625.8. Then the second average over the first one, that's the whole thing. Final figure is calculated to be 0.91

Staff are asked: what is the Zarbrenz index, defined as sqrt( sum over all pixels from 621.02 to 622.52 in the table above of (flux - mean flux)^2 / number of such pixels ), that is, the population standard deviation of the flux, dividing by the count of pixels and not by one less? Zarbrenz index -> 4.3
